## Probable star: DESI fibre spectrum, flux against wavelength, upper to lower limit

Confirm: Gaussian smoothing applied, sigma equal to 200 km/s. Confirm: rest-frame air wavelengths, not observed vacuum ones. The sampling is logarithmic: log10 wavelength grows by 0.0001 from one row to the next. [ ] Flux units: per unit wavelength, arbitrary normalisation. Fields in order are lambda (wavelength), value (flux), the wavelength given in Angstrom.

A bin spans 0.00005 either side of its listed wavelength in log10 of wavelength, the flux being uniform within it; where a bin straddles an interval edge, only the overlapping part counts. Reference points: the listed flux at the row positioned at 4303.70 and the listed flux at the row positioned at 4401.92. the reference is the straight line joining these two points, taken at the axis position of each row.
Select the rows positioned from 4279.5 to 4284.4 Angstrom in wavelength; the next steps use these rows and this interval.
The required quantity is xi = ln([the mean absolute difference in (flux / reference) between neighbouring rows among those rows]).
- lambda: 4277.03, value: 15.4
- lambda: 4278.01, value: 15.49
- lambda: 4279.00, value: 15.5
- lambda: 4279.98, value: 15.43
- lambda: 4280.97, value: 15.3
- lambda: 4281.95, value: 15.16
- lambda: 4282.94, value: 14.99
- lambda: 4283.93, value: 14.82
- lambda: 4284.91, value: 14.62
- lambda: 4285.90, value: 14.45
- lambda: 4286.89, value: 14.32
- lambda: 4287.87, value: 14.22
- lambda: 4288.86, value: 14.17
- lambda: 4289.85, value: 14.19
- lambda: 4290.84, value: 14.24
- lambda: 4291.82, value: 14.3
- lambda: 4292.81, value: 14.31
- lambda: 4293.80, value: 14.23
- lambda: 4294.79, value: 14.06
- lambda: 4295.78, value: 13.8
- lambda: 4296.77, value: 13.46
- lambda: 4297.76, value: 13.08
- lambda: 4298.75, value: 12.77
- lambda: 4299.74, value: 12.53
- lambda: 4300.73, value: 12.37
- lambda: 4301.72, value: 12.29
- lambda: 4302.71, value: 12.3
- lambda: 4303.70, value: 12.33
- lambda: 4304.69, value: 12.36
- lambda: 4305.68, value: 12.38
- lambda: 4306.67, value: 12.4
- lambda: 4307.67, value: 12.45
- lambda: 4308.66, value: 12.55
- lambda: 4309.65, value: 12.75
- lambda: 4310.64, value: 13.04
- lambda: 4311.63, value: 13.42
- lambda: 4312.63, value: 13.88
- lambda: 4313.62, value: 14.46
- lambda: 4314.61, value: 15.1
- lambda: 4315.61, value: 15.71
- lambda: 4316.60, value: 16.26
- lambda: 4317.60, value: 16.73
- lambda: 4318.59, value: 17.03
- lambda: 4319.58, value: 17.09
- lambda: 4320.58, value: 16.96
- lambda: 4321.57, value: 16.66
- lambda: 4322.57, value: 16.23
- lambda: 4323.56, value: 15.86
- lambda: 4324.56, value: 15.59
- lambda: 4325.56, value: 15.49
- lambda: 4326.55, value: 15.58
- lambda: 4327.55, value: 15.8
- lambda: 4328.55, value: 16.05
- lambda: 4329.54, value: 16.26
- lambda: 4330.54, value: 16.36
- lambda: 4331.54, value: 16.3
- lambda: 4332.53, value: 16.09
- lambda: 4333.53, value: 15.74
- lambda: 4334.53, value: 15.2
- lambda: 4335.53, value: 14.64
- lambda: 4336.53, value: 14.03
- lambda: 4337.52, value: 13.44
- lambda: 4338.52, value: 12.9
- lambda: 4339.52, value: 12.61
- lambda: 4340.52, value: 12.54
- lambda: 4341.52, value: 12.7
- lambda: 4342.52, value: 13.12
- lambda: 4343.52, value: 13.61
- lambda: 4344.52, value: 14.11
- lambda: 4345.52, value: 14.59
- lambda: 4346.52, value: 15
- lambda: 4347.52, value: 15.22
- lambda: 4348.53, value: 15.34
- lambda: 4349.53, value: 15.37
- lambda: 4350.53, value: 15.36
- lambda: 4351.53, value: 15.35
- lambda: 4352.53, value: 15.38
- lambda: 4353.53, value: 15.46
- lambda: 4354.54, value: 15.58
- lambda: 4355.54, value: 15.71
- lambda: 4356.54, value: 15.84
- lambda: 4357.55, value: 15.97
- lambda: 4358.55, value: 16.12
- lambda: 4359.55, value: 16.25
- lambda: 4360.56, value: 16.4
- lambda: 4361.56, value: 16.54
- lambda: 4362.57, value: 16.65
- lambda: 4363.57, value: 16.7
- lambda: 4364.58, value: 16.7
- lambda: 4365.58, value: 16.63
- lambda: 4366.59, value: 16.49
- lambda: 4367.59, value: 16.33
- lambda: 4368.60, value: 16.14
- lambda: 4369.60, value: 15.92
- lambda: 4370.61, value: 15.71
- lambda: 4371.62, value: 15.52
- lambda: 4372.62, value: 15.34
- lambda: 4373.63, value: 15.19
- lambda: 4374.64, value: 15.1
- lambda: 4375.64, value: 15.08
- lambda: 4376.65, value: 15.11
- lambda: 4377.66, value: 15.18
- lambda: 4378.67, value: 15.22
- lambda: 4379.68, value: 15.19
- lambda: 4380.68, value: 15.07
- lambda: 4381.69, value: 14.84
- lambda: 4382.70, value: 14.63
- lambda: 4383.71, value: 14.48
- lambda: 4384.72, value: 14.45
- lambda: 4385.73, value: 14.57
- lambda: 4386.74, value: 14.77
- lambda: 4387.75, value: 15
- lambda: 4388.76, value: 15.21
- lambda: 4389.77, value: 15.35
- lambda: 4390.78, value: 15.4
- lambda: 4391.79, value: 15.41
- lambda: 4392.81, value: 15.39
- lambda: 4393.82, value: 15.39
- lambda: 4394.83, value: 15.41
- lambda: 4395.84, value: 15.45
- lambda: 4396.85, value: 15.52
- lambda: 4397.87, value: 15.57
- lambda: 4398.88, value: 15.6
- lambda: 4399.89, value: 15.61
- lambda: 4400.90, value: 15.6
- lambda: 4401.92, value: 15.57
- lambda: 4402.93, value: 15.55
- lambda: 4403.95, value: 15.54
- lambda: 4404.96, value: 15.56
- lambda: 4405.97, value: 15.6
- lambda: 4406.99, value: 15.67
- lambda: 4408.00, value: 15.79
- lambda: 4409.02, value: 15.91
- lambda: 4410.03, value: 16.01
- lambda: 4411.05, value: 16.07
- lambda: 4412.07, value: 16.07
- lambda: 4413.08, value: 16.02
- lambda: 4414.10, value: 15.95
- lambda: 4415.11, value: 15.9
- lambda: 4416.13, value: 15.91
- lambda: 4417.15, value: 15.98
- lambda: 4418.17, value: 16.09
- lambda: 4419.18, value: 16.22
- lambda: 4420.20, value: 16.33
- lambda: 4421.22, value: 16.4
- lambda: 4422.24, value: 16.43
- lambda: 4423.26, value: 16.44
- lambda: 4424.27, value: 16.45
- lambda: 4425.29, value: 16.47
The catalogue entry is -4.1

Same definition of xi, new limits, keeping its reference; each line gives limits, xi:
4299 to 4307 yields -5.5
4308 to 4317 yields -3.4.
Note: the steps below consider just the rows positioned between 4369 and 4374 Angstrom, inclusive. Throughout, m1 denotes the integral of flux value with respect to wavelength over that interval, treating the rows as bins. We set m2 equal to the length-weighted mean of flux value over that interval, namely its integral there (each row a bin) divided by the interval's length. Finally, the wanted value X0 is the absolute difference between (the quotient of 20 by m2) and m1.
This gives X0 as 77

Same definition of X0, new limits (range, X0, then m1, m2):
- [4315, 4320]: 81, 83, 16.5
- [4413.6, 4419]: 85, 86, 16.0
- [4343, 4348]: 71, 73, 14.5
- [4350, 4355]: 76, 77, 15.4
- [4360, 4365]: 82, 83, 16.6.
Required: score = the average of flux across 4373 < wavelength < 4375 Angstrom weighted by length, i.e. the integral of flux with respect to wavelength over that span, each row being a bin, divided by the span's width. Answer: 15.1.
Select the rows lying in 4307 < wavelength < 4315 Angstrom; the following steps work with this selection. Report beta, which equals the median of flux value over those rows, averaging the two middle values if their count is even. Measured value 13.2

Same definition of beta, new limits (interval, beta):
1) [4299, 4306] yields 12.4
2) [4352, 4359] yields 15.7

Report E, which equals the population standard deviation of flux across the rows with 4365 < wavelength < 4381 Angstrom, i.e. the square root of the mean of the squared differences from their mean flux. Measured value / 0.53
